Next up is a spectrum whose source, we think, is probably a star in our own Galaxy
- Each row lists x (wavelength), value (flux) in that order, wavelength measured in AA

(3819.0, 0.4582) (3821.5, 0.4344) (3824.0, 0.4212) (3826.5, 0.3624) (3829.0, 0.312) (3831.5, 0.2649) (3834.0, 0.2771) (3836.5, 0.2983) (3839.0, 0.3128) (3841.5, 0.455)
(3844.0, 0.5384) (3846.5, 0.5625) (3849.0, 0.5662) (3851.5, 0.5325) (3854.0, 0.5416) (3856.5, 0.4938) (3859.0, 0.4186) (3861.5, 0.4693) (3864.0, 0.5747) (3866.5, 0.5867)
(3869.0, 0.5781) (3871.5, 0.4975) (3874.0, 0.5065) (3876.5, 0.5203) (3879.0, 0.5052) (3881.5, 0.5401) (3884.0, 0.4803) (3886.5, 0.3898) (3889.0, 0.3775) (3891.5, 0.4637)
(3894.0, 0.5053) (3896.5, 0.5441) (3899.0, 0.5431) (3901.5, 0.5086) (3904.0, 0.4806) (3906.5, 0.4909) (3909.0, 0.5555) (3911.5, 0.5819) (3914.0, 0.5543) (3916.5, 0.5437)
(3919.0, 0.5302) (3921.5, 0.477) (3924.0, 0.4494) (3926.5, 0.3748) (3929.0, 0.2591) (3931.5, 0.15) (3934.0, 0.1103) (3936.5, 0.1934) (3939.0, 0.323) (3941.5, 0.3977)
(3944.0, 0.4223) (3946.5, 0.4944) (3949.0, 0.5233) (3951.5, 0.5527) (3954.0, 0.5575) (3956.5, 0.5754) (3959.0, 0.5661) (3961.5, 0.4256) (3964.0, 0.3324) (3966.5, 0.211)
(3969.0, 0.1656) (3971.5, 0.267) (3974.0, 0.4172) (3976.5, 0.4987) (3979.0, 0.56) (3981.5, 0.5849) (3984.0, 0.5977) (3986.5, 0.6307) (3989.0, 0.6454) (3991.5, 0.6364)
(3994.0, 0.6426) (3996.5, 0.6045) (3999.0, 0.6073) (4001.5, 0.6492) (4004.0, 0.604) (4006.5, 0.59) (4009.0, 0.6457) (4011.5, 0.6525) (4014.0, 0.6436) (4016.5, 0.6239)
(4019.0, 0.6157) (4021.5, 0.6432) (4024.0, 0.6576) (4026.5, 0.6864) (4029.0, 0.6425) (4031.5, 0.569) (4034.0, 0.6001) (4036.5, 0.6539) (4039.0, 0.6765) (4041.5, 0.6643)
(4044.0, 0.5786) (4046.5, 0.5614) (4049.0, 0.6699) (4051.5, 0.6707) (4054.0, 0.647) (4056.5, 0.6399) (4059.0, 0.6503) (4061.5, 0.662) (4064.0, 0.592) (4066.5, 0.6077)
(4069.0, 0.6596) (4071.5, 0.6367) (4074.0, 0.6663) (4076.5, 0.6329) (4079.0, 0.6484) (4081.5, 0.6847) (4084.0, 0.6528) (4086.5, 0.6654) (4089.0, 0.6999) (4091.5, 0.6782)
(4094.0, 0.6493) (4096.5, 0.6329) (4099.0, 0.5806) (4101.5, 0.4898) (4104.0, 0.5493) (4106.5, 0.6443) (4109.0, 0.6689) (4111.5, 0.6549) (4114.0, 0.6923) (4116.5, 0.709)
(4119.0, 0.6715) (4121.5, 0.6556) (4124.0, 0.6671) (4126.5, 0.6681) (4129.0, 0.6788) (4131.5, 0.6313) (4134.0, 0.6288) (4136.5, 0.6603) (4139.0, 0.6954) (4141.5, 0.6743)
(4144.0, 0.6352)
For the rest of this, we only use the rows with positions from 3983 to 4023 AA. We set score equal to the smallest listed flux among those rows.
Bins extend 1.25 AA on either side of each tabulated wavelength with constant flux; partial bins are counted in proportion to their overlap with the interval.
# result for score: 0.59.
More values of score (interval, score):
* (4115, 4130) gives 0.6556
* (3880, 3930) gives 0.2591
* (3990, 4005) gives 0.604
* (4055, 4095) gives 0.592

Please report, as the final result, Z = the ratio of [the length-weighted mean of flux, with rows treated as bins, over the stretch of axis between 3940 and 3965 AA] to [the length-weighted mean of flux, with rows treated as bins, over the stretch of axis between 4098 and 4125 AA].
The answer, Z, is 0.76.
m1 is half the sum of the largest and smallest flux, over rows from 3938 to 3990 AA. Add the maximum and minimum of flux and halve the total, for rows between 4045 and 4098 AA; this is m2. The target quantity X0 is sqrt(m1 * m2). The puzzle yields 0.51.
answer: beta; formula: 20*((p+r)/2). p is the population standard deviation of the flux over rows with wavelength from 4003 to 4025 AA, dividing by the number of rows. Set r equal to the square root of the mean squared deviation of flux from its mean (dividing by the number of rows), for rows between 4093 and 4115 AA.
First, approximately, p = 0.022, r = 0.061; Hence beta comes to 0.8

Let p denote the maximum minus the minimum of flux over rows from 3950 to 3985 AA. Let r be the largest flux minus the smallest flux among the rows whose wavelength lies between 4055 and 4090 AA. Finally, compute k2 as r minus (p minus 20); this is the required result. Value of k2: 19.7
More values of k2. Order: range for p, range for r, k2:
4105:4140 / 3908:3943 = 20.4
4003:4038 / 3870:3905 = 20.0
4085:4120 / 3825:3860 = 20.1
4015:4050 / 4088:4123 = 20.1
